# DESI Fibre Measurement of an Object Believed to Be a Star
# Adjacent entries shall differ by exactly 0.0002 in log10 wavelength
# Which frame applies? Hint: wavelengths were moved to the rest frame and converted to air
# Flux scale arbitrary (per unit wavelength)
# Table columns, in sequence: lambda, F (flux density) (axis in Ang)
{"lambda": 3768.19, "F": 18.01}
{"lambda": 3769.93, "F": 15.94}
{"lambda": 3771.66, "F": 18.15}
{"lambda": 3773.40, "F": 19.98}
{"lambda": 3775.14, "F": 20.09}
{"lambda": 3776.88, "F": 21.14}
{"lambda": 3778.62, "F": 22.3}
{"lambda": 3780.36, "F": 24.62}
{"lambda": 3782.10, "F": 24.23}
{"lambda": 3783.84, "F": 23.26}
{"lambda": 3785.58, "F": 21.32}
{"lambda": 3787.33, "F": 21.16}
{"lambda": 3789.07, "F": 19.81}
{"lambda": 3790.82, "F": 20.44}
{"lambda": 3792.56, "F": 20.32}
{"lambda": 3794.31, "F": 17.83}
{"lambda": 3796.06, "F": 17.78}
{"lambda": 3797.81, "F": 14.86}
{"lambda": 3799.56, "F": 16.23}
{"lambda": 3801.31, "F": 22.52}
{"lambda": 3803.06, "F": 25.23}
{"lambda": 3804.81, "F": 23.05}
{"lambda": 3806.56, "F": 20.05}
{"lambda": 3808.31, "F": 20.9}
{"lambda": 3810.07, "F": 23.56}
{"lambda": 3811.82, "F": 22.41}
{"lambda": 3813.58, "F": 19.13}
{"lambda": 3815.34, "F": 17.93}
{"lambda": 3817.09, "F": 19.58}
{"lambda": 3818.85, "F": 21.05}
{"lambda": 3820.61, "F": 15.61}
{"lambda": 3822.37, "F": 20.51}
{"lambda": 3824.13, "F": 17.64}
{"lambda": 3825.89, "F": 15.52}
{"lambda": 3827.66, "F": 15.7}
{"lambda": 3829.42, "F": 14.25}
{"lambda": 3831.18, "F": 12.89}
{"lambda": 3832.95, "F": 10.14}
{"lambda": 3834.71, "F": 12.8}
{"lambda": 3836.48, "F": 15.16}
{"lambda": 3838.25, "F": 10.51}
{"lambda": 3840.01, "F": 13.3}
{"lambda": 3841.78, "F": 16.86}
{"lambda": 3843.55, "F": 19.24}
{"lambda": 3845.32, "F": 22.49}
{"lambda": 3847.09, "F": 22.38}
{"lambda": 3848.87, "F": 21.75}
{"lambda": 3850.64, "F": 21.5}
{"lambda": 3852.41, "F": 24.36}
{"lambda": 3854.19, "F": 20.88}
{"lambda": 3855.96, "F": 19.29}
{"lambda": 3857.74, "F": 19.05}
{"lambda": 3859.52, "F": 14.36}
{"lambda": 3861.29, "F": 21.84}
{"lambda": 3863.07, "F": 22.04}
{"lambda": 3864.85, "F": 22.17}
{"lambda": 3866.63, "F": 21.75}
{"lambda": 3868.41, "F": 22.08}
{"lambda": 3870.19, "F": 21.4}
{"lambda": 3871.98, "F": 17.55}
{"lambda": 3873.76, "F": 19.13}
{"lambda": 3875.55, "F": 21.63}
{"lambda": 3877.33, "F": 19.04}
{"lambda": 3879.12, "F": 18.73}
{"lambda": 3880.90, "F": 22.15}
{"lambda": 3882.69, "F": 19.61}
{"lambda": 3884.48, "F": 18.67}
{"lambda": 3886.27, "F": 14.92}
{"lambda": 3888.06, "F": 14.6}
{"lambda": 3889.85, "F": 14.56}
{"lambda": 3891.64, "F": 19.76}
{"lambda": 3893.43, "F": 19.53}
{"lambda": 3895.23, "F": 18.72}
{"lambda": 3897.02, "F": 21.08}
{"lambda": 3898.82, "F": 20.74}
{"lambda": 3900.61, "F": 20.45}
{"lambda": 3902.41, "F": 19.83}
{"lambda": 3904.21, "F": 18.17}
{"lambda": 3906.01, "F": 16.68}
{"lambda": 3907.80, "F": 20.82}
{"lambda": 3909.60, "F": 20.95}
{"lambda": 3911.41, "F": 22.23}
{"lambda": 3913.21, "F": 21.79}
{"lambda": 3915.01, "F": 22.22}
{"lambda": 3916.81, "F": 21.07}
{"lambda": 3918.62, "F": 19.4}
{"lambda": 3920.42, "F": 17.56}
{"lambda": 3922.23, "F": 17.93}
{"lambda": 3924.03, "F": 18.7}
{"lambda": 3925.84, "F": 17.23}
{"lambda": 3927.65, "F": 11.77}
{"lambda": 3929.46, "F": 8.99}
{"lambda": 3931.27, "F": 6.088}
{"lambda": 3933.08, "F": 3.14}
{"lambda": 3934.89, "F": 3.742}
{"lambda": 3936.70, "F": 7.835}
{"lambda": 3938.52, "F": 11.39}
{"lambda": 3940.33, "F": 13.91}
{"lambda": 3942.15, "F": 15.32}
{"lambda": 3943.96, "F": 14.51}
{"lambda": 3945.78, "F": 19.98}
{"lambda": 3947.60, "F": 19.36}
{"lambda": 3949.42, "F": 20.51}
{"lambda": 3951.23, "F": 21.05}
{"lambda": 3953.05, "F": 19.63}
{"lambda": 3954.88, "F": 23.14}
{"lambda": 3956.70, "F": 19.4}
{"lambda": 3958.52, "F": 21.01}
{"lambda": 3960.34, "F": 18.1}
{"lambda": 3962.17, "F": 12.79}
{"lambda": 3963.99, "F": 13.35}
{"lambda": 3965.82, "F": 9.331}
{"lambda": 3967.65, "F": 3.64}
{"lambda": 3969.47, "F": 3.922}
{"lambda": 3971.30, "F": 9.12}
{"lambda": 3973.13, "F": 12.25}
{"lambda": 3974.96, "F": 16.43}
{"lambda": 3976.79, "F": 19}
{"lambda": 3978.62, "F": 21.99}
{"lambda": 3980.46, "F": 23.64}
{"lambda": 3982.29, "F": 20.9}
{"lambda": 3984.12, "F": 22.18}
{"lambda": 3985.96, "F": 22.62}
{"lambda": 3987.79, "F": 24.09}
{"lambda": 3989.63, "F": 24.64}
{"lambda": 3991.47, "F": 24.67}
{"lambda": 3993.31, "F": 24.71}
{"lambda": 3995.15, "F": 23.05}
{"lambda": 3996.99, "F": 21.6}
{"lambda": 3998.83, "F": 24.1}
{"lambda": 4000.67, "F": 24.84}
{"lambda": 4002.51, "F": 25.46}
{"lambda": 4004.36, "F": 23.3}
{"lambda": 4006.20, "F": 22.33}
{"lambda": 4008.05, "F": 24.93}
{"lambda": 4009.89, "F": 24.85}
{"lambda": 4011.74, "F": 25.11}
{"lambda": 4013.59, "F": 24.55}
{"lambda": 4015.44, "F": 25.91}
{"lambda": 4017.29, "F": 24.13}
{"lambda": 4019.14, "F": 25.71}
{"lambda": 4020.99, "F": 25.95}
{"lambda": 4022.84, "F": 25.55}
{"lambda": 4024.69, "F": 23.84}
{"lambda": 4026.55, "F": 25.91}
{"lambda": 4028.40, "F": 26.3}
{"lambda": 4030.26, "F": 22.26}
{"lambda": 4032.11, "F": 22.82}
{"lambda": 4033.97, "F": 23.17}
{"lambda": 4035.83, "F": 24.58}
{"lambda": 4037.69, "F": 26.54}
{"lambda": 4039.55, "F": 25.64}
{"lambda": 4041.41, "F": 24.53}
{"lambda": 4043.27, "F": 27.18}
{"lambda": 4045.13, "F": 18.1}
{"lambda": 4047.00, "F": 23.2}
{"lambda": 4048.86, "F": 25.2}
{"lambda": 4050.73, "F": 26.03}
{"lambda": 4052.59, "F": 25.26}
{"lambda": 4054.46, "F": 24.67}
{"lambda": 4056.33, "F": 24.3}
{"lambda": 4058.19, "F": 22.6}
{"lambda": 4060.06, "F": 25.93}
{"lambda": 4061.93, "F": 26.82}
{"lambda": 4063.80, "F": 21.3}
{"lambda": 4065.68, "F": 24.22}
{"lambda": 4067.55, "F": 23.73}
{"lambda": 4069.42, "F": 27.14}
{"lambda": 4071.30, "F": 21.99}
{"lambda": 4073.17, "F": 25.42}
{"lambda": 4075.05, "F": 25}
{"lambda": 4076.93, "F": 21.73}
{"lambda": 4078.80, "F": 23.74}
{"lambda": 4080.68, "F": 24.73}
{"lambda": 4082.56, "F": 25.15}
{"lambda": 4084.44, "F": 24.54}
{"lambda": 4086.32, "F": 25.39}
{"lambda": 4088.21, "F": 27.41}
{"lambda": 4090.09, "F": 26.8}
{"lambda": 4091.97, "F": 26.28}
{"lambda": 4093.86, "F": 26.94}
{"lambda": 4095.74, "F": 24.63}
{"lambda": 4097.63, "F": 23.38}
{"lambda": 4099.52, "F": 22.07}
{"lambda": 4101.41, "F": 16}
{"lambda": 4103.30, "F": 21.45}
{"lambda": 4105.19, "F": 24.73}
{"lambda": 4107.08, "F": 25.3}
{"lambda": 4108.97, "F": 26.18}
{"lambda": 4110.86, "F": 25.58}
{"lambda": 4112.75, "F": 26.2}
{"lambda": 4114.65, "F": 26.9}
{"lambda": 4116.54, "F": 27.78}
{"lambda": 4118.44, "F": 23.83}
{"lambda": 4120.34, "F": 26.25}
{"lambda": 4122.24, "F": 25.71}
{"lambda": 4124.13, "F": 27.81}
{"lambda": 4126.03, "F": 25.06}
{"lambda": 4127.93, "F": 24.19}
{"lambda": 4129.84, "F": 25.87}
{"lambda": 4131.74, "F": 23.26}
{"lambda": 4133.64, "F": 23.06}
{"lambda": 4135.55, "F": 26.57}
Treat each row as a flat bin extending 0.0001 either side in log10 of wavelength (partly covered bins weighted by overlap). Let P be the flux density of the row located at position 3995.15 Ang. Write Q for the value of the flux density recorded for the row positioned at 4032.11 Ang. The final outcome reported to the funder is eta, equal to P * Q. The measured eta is 526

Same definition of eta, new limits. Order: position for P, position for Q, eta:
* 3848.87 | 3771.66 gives 395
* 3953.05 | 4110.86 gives 502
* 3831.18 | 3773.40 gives 258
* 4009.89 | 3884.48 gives 464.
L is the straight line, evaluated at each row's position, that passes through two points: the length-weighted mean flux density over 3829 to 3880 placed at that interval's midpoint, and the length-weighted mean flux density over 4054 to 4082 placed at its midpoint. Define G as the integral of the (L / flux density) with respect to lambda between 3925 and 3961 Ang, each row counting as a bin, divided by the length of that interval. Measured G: 1.95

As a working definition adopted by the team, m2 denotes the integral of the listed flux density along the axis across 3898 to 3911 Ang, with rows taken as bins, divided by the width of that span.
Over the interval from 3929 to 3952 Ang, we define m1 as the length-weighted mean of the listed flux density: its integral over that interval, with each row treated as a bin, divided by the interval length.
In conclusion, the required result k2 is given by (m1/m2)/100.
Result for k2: 0.006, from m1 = 13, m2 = 19.8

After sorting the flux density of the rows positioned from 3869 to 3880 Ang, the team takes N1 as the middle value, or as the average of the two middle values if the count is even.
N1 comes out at 19.1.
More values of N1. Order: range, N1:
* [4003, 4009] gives 23.3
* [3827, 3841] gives 13.1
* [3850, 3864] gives 21.2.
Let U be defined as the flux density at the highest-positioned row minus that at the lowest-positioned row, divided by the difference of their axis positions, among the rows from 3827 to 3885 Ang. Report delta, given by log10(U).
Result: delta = -1.3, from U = 0.05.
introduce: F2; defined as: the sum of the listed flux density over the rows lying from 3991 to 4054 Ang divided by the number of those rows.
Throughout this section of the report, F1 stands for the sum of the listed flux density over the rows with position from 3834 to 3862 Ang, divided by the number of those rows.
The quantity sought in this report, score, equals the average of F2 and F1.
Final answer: 21.5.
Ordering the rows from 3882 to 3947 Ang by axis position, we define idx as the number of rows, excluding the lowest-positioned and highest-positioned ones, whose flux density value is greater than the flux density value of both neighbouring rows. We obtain 6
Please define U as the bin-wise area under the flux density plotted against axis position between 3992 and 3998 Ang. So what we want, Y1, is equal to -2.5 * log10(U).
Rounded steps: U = 139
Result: -5.36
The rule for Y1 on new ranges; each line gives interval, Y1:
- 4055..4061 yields -5.41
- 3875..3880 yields -4.98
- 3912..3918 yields -5.28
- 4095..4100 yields -5.17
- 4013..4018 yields -5.24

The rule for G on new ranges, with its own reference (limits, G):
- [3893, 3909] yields 1.02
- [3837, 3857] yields 1.01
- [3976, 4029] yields 0.94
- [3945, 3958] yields 1.04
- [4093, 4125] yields 1.04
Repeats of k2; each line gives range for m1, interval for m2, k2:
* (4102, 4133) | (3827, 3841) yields 0.019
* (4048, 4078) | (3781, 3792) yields 0.011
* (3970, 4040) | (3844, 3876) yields 0.011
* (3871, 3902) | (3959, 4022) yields 0.009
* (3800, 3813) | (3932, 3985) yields 0.015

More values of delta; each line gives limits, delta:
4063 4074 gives -0.4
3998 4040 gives -1.4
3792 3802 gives -0.6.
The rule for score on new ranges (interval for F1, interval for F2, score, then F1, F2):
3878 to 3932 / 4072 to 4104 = 21.2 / 18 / 24.2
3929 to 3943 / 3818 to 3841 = 11.9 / 9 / 15.0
